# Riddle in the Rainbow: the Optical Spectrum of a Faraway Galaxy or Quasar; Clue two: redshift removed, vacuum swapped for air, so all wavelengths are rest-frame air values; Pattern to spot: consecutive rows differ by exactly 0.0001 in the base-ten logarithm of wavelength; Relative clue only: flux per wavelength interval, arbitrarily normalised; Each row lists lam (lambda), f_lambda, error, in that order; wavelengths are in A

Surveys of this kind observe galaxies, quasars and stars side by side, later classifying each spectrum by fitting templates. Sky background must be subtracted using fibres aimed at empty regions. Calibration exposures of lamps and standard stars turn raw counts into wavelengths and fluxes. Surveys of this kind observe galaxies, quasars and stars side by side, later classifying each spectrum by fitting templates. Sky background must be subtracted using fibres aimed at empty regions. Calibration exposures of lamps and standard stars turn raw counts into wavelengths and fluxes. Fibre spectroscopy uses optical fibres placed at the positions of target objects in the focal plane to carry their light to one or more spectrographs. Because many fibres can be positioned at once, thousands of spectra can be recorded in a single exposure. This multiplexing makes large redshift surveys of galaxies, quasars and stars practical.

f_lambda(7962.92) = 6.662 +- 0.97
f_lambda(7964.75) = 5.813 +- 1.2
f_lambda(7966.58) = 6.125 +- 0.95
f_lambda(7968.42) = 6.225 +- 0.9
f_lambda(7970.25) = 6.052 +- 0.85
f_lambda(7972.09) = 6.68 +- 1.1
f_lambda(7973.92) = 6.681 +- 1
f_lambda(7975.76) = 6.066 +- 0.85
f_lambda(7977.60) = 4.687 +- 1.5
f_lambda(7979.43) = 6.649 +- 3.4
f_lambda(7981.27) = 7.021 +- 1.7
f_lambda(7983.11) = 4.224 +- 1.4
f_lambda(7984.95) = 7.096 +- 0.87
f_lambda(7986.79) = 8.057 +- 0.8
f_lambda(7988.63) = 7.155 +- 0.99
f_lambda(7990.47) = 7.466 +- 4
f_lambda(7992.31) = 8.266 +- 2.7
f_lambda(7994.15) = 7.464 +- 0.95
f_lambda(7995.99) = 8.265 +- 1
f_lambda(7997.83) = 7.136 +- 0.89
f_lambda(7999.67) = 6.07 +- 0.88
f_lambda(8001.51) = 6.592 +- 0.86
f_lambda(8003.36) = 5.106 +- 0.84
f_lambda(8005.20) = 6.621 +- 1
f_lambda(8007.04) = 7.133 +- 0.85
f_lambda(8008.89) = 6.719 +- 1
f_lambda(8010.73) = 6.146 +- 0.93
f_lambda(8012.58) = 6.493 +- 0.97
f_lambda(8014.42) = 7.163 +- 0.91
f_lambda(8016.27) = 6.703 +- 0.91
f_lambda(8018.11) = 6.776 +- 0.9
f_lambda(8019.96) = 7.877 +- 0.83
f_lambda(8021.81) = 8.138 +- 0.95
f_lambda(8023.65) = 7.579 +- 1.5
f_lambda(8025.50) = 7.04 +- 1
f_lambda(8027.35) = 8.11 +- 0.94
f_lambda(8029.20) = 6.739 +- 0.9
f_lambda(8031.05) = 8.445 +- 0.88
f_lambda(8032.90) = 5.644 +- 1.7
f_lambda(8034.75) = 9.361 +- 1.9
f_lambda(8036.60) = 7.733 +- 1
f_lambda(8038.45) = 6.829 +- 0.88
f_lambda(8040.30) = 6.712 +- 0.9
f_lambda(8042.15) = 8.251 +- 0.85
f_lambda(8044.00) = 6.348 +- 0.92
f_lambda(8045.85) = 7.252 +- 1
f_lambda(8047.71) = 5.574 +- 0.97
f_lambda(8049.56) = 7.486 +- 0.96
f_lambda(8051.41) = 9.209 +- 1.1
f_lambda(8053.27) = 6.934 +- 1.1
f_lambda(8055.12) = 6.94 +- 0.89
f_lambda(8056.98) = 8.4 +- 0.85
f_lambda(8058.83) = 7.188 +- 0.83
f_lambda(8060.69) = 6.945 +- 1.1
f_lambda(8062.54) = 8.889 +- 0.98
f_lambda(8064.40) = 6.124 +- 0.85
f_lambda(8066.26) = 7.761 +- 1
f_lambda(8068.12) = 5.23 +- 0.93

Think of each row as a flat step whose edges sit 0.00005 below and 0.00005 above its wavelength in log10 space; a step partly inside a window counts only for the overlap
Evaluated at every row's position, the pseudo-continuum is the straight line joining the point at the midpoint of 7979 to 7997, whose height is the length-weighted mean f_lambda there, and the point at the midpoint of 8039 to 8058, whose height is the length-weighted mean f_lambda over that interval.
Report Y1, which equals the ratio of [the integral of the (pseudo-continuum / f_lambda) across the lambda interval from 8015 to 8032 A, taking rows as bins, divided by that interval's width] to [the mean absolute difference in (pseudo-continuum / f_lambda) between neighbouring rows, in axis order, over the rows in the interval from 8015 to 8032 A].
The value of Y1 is 9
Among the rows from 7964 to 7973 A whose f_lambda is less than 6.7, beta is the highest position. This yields 7972.09 A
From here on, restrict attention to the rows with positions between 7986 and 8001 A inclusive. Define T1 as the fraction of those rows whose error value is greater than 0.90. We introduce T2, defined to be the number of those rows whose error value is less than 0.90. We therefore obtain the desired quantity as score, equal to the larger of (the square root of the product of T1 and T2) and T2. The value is 3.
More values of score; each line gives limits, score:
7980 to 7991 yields 2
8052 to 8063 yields 3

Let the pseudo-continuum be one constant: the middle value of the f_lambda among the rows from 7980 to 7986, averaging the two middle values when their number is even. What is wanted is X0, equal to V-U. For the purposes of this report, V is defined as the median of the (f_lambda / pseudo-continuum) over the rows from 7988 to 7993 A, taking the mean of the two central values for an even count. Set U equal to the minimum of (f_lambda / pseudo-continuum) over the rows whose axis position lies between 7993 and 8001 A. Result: 0.20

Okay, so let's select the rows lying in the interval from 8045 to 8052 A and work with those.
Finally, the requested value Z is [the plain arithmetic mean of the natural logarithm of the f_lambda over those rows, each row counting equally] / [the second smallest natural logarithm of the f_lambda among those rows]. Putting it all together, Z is 1.00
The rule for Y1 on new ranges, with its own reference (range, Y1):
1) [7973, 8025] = 6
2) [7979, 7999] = 5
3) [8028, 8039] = 3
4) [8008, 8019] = 16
